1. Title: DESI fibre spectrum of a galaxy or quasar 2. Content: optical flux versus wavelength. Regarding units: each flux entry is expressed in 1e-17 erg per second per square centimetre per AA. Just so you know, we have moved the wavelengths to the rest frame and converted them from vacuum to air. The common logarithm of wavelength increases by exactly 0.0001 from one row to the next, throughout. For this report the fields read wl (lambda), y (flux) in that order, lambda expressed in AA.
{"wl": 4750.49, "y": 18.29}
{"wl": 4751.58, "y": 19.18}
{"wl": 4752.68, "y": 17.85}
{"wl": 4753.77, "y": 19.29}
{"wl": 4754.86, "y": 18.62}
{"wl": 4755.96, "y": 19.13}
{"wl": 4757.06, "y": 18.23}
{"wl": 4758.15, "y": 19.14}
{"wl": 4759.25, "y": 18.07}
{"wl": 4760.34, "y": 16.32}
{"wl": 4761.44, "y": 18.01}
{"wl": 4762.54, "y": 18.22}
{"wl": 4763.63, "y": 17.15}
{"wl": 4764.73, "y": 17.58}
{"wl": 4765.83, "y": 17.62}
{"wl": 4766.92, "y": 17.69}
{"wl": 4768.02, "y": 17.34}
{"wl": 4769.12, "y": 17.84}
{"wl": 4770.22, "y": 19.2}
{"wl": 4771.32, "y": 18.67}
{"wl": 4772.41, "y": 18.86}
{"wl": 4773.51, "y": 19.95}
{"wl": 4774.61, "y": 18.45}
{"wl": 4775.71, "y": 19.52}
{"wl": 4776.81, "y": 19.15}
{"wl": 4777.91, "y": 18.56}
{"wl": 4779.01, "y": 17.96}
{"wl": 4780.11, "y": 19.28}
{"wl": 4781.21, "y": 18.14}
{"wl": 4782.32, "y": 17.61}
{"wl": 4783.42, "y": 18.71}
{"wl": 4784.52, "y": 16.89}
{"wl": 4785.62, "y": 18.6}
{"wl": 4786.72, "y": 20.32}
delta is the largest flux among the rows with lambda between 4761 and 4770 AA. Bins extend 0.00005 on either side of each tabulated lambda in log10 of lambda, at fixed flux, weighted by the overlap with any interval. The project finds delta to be 18.22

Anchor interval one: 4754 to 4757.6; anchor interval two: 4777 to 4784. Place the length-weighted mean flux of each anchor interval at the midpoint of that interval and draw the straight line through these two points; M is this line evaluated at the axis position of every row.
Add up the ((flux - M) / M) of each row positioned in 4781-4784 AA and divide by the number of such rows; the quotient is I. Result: -0.012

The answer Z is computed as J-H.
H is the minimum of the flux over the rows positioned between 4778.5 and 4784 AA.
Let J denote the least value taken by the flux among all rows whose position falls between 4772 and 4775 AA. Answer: 0.8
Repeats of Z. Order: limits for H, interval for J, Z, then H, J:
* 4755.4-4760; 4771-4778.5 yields 0.4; 18.07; 18.45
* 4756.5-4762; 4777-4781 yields 1.6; 16.32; 17.96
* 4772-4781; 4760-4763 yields -1.6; 17.96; 16.32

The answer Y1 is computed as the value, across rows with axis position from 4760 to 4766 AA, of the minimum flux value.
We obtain 16.32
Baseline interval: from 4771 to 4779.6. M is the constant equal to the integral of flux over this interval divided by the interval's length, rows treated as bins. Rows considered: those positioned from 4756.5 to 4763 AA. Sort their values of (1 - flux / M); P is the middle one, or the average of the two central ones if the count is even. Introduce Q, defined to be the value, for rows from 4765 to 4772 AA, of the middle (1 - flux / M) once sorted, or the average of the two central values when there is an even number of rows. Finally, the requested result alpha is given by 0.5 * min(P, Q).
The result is 0.020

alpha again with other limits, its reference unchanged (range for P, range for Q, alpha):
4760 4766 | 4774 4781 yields 0.002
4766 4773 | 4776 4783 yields 0.015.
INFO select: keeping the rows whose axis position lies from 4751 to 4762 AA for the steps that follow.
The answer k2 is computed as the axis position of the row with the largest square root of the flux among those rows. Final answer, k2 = 4753.77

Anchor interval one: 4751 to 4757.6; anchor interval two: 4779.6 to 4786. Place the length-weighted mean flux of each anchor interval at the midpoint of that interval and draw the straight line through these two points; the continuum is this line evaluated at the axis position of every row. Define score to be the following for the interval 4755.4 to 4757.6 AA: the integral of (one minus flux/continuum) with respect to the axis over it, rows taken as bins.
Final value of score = 0.00 AA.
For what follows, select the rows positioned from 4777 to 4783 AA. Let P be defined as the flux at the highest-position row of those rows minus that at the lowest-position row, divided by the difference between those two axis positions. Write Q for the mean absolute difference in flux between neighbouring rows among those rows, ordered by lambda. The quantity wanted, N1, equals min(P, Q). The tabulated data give -0.2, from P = -0.22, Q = 0.90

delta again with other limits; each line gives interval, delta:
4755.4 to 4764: 19.14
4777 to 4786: 19.28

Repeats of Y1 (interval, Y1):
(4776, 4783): 17.61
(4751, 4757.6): 17.85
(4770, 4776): 18.45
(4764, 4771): 17.34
